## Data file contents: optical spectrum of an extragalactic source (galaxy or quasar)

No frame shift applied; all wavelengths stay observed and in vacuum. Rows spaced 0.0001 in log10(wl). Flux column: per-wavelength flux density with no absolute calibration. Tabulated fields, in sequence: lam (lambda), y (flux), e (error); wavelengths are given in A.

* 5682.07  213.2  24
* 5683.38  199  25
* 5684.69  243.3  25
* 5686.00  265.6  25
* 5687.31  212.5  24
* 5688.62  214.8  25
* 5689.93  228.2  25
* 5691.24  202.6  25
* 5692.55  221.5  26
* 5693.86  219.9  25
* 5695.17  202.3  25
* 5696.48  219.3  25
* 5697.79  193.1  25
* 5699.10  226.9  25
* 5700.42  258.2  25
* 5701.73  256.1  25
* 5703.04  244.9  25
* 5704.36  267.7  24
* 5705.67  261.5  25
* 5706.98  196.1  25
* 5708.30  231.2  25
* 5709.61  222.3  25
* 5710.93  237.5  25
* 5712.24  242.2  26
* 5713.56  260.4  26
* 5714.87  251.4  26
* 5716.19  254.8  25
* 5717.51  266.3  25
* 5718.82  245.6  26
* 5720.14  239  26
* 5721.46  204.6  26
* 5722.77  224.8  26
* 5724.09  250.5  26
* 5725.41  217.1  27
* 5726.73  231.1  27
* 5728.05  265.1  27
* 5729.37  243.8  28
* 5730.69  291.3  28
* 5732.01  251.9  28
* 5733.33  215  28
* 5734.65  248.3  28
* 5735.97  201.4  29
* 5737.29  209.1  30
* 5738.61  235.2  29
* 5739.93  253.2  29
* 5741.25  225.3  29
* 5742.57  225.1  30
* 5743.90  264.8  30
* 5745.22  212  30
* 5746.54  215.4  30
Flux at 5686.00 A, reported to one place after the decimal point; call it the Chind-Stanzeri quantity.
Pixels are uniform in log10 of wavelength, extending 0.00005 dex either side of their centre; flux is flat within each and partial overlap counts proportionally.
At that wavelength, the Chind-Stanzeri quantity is 265.6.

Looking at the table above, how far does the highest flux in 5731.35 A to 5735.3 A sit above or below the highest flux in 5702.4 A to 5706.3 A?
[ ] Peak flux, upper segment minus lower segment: -16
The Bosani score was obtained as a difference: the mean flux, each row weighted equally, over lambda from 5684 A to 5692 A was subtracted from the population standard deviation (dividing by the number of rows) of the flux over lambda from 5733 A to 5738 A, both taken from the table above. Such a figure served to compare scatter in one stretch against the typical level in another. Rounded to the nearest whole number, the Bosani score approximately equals -210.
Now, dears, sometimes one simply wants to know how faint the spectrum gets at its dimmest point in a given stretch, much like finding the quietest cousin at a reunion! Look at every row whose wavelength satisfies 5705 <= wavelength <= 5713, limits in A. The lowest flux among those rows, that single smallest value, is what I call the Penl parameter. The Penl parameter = 196.1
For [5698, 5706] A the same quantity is 226.9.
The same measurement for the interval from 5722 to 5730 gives 217.1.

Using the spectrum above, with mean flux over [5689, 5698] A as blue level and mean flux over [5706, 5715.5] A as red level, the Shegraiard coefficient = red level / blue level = 1.10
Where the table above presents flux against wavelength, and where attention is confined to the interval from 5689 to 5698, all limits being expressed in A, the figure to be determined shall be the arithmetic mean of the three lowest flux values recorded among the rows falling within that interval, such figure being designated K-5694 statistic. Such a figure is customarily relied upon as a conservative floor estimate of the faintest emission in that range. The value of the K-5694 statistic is 199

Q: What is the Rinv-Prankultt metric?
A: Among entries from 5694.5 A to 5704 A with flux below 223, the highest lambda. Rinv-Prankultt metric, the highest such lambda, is 5697.79 A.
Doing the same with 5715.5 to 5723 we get 5721.46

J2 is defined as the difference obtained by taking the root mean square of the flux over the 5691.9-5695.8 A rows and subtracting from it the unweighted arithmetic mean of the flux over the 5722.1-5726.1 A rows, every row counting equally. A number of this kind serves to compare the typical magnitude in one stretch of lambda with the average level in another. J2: -16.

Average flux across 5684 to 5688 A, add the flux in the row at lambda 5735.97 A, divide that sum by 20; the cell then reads 22.1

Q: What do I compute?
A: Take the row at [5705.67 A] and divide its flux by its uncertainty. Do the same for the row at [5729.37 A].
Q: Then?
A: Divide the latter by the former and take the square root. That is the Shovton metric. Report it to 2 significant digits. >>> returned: 0.91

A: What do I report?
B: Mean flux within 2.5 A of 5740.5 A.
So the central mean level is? 235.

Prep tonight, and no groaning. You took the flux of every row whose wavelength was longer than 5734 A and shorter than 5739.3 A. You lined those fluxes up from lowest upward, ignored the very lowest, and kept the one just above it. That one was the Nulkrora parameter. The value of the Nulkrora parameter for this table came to 209.1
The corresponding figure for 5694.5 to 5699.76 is 202.3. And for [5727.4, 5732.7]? 251.9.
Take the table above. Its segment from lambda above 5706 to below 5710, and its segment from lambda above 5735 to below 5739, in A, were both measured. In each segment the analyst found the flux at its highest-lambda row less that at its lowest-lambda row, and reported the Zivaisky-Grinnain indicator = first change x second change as 886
